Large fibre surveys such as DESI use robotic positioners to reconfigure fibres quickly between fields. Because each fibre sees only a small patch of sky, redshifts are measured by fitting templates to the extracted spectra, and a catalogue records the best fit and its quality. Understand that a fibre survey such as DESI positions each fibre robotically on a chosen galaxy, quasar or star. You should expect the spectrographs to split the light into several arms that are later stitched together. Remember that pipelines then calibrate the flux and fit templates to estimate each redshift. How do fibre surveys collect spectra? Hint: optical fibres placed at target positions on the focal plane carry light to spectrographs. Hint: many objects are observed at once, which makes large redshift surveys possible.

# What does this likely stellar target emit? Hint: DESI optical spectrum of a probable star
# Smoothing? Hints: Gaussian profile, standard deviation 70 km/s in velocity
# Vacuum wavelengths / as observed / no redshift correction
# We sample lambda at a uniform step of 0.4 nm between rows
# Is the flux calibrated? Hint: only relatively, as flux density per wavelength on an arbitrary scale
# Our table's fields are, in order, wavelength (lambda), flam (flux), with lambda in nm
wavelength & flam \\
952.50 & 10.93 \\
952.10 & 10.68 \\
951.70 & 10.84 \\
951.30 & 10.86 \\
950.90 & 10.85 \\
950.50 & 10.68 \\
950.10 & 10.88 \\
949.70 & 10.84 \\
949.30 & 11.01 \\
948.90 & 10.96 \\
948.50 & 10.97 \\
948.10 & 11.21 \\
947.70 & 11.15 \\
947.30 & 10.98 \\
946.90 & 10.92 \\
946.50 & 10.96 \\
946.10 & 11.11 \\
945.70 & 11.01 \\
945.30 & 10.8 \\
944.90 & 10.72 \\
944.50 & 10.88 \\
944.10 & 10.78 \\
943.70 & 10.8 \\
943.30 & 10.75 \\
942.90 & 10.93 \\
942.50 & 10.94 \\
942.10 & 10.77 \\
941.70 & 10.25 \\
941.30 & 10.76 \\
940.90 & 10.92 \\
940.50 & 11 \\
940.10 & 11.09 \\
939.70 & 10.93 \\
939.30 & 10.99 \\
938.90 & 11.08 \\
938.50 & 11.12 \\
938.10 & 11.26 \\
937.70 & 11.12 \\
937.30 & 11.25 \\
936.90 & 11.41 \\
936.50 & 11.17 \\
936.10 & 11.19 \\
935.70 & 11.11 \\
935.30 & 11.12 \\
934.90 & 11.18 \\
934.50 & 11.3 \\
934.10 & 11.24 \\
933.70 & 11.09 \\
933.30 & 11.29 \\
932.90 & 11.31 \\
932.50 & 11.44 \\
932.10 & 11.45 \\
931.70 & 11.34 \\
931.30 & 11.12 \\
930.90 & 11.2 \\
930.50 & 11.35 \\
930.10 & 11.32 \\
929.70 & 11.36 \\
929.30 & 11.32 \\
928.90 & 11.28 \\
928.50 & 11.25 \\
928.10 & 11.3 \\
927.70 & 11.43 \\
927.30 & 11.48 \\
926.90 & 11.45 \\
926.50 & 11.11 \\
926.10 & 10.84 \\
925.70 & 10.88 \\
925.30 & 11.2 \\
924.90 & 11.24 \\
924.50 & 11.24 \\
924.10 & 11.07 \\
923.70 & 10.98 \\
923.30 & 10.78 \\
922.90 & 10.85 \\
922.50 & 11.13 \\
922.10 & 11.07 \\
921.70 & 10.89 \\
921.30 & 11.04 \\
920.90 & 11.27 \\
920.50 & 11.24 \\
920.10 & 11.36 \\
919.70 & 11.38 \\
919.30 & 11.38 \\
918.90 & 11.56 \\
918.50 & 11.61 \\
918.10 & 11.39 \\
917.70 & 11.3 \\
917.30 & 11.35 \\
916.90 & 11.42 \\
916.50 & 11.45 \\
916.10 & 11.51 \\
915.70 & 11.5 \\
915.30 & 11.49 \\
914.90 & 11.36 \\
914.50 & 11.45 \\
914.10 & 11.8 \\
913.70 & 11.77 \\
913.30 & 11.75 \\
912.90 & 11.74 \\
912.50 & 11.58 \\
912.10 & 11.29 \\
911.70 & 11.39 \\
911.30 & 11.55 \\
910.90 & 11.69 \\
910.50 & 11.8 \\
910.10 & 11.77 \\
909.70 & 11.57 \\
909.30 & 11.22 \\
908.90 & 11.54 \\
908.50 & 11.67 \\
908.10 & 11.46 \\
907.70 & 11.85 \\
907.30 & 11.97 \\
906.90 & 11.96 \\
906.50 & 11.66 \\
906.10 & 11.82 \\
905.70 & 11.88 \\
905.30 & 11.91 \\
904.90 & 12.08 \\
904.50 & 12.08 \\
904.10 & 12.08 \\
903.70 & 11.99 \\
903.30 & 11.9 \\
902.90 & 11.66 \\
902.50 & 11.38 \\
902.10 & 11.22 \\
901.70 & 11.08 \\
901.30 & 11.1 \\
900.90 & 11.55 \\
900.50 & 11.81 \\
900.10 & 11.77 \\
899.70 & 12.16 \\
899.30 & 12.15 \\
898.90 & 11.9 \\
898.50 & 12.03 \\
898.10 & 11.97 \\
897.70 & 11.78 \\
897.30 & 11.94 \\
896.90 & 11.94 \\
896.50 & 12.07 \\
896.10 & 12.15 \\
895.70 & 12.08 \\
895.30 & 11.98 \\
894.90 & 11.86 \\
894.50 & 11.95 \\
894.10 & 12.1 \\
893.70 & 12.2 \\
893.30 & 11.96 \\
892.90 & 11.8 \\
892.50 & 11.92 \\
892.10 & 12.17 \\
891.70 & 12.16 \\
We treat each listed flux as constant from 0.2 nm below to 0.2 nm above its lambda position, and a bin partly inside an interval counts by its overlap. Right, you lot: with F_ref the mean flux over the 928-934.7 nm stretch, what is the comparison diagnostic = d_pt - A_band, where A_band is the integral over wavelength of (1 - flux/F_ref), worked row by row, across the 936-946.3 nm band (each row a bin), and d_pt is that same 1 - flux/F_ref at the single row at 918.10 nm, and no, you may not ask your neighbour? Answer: -0.3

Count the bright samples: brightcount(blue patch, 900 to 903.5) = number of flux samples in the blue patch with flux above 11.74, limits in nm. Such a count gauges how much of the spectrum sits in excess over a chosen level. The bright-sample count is 3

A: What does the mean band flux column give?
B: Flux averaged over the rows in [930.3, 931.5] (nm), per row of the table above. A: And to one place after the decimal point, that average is 11.2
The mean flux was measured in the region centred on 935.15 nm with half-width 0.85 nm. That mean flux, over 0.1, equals 111.8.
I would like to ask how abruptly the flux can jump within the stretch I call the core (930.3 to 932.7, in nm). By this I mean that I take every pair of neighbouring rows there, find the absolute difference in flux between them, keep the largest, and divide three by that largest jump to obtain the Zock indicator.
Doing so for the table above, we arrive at 14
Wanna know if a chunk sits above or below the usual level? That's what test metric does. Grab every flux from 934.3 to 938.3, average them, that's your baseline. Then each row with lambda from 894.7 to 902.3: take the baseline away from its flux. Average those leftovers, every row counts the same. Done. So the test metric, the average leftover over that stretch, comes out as 0.6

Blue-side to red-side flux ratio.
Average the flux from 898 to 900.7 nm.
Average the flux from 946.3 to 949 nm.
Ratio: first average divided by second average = 1.09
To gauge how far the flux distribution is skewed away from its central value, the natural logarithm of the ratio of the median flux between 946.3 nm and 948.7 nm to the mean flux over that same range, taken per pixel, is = -0.005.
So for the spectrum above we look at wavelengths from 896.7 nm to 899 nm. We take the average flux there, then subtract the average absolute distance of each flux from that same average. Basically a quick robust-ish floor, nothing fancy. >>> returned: 11.9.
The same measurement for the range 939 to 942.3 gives 10.7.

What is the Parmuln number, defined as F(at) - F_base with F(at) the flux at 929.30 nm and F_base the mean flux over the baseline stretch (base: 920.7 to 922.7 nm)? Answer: 0.2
